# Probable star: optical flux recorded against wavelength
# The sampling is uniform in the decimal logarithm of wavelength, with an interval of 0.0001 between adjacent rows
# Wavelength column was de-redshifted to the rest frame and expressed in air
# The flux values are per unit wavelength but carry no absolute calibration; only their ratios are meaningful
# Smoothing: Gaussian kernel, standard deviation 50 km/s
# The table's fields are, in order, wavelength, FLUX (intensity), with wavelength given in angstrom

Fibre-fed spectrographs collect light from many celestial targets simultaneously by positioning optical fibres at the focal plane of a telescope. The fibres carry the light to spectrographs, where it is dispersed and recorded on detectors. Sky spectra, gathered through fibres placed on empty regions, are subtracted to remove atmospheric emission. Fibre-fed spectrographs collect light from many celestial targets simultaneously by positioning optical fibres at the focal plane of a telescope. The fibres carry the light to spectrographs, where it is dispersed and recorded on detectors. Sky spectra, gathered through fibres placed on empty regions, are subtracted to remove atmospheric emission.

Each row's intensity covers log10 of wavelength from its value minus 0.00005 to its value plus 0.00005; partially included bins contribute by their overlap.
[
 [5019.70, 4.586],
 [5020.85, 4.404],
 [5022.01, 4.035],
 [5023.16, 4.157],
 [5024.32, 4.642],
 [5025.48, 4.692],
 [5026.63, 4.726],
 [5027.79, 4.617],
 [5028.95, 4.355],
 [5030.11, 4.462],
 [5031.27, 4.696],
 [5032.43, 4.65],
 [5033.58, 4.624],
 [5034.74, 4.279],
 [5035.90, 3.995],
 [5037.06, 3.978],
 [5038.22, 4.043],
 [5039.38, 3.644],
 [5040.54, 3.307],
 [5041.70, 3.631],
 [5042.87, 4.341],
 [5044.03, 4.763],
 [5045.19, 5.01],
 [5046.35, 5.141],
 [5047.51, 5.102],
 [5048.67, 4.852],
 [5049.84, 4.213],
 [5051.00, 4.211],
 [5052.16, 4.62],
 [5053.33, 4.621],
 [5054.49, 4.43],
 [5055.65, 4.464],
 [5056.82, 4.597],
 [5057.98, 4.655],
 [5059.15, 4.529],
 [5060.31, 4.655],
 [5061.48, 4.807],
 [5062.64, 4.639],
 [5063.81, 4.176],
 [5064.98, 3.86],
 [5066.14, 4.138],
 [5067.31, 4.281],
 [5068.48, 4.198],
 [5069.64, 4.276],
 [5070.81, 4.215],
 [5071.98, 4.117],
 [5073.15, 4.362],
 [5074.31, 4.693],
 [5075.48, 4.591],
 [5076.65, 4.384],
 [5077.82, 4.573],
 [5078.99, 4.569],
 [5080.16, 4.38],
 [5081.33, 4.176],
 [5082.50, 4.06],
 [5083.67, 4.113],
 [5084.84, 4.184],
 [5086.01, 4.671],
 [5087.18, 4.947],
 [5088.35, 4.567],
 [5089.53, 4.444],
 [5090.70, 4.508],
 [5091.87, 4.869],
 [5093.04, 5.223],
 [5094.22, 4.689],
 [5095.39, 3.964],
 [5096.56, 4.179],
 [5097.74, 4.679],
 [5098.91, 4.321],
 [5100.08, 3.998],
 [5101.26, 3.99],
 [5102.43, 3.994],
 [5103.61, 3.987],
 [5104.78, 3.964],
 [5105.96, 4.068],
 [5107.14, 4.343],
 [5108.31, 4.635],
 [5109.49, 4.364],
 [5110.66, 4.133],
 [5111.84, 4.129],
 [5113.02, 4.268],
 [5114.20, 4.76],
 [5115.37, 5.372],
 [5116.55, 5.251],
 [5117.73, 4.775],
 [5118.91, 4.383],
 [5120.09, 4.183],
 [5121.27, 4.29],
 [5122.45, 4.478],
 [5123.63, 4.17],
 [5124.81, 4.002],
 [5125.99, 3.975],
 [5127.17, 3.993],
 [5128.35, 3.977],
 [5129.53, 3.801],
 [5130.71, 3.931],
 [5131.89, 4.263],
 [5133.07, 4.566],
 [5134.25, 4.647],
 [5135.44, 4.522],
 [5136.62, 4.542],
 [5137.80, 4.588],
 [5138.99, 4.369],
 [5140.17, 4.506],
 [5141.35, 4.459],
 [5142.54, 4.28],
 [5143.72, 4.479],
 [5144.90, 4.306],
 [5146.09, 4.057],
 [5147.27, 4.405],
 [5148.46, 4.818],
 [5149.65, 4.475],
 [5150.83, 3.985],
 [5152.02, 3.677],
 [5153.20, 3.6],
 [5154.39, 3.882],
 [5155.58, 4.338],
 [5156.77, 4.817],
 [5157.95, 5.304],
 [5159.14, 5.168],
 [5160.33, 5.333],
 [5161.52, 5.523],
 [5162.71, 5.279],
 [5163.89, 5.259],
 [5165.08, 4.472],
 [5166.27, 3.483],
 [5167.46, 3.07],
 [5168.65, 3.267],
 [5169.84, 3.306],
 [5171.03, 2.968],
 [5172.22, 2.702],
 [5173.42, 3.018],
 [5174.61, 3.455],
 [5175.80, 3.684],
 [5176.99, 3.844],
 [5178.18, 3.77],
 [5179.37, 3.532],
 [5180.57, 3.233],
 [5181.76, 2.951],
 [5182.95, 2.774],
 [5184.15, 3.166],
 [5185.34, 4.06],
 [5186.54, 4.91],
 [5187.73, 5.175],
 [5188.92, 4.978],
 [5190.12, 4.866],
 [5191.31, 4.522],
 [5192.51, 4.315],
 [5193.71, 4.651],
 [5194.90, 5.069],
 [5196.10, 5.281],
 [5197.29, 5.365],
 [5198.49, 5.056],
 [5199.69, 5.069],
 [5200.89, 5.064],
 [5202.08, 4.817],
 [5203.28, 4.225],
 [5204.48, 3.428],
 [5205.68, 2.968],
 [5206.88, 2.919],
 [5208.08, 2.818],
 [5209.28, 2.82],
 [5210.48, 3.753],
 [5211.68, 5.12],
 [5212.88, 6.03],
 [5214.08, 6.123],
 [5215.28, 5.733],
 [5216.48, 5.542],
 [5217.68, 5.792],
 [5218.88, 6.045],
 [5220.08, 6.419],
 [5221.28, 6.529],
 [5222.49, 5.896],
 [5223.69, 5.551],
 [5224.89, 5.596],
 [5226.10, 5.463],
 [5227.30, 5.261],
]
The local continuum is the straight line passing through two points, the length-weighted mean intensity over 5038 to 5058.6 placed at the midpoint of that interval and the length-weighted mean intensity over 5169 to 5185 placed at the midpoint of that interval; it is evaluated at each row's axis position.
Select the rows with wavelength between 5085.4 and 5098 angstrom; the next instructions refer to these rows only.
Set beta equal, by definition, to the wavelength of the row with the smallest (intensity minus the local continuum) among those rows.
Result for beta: 5095.39 angstrom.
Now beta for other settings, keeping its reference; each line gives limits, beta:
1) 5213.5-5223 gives 5216.48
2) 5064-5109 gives 5064.98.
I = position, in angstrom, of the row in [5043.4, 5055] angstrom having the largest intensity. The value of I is 5046.35 angstrom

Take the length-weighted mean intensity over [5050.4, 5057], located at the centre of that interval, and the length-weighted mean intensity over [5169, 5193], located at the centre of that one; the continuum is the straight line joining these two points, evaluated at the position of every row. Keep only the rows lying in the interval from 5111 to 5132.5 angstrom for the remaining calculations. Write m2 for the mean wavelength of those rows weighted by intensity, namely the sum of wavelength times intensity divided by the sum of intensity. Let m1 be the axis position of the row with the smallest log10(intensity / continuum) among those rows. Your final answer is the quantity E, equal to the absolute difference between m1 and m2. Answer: 8.0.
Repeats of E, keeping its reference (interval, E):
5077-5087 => 0.6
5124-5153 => 13.5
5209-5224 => 7.8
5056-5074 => 0.2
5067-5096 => 13.8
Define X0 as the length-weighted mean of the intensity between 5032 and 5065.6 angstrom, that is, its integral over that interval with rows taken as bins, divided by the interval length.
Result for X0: 4.41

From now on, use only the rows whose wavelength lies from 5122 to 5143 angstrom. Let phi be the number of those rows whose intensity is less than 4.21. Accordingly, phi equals 7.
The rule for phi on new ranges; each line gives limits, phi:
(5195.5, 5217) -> 6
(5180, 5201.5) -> 5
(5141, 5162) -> 5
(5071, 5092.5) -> 5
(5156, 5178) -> 10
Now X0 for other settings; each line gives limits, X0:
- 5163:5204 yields 4.11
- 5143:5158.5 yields 4.32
